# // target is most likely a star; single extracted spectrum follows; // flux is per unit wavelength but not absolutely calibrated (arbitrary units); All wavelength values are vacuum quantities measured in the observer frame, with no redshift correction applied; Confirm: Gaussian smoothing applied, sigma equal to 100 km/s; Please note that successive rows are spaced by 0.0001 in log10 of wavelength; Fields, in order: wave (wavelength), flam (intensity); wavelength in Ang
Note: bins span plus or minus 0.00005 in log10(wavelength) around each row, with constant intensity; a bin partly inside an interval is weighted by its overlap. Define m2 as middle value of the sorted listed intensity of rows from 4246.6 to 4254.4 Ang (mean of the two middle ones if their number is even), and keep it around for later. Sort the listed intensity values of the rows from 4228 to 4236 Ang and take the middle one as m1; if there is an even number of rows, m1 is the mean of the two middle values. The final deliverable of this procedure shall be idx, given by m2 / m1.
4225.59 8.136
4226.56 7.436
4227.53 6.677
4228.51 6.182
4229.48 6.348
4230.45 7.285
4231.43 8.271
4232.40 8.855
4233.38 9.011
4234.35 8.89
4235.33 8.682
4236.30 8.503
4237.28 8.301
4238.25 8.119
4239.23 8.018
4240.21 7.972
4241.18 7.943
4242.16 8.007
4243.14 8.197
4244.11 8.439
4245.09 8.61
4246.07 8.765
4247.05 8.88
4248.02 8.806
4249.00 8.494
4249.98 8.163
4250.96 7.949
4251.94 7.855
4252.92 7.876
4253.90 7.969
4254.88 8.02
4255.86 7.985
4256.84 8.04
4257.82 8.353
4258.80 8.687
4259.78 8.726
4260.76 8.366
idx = 0.95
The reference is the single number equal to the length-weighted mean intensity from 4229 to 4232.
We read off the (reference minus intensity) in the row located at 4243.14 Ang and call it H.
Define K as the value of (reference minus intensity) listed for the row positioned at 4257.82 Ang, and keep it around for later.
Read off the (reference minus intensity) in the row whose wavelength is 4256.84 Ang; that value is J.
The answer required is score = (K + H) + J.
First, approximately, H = -0.84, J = -0.7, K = -1.0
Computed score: -2.5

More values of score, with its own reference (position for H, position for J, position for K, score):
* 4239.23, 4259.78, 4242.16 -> -2.7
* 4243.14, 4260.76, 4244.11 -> -2.9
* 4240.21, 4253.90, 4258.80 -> -2.6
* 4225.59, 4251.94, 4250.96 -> -1.9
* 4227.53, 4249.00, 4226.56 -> -0.5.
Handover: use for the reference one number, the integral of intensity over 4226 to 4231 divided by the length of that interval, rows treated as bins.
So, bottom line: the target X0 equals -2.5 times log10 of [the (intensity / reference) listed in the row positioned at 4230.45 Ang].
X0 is -0.07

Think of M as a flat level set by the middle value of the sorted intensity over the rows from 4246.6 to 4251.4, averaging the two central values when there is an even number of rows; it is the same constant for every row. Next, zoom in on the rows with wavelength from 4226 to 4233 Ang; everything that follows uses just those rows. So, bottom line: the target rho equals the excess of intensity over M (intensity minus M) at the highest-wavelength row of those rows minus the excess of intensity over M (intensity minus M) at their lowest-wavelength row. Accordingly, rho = 1.4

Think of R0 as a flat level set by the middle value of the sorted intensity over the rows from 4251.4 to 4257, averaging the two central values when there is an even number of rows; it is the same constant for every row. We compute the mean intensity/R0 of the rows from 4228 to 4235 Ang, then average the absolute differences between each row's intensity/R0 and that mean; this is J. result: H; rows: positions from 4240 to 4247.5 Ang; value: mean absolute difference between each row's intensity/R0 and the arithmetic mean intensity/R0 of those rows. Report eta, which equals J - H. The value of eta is 0.09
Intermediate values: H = 0.040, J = 0.13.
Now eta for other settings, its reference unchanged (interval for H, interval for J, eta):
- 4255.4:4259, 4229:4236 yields 0.07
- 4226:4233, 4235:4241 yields -0.07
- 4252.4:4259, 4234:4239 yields 0.00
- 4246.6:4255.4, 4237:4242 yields -0.03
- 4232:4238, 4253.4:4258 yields -0.01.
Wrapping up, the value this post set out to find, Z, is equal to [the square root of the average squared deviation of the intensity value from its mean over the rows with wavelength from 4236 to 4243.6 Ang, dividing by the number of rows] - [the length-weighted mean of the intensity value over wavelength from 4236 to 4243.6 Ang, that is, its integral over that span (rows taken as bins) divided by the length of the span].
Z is -7.94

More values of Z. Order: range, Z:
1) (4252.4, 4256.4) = -7.91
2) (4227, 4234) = -6.45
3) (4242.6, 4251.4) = -8.18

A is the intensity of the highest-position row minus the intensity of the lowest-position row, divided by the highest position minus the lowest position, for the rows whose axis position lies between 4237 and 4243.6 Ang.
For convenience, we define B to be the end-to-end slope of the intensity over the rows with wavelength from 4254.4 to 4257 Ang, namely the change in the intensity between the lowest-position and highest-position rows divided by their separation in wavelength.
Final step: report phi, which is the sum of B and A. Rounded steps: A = -0.02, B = 0.01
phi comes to 0.0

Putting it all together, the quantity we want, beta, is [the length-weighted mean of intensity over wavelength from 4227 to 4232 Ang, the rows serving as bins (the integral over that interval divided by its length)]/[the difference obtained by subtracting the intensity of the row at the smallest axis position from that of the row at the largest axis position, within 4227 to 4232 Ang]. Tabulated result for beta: 4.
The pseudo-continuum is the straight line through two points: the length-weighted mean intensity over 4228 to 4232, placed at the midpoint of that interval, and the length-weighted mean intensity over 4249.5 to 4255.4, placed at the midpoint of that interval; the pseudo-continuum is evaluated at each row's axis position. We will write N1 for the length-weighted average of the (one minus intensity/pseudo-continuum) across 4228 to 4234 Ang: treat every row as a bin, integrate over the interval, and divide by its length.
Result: -0.08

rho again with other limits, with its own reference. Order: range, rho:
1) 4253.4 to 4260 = 0.8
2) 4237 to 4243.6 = -0.1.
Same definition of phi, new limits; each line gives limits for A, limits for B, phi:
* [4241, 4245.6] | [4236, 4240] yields 0.0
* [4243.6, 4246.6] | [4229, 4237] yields 0.5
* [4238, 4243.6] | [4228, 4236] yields 0.4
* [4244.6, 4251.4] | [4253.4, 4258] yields 0.0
